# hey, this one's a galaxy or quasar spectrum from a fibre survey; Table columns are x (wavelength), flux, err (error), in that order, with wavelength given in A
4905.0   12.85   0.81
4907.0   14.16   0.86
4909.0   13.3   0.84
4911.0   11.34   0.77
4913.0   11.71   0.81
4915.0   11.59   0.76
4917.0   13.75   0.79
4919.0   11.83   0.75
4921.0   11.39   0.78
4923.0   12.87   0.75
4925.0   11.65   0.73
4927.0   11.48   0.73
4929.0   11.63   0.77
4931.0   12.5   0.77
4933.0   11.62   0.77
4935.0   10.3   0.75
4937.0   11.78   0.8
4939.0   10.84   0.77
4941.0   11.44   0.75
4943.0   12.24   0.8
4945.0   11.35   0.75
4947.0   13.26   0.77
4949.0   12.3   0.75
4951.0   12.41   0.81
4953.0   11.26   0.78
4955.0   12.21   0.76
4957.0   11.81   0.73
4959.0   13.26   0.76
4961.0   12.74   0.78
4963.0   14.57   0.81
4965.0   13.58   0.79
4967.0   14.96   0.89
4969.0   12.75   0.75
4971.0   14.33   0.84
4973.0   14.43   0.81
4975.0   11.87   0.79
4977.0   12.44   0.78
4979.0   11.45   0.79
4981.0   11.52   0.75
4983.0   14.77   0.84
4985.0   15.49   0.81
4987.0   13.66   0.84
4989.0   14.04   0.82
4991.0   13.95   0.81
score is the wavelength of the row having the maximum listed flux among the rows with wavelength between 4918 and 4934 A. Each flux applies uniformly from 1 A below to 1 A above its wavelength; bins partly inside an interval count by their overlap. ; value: 4923.0 A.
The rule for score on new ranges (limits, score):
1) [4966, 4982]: 4967.0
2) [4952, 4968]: 4967.0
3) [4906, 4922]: 4907.0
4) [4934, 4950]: 4947.0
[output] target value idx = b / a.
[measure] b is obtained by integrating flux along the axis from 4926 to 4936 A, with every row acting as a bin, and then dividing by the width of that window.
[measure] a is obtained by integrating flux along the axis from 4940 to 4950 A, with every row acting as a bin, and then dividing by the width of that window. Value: 0.95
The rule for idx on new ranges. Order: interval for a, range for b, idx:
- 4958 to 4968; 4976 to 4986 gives 0.95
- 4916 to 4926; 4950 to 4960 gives 0.99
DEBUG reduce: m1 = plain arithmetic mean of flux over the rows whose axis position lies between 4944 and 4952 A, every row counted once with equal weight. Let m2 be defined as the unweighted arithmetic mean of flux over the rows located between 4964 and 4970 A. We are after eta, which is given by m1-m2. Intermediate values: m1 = 12.3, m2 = 13.8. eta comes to -1.4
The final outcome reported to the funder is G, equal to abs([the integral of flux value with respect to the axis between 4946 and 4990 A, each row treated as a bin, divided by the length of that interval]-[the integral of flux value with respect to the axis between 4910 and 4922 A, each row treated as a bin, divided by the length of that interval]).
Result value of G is 1.2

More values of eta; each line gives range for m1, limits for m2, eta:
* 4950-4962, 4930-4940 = 0.9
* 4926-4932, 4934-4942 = 0.8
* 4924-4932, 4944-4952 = -0.5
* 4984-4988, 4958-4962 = 1.6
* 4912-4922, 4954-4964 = -0.9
